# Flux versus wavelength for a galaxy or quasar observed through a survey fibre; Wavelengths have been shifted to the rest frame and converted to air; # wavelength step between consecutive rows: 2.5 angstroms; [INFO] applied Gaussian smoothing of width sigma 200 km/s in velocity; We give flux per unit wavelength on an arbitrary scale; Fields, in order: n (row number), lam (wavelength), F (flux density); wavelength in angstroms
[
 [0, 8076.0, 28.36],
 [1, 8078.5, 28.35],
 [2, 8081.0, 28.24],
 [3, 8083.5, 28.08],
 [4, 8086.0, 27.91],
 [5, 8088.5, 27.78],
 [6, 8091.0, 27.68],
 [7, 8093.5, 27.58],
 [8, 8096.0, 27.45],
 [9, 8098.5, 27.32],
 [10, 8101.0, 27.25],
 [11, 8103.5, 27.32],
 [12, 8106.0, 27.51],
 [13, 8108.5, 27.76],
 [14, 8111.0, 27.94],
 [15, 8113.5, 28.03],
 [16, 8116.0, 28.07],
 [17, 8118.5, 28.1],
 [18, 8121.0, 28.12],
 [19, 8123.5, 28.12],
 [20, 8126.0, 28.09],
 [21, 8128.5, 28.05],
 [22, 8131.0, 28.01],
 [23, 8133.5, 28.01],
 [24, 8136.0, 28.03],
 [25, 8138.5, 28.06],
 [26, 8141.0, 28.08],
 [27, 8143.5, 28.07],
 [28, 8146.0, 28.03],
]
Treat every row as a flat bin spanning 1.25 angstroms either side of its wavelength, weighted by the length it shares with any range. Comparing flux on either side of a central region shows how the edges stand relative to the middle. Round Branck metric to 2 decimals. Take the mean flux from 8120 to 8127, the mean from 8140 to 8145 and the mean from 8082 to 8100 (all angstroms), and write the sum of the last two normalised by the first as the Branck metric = 1.98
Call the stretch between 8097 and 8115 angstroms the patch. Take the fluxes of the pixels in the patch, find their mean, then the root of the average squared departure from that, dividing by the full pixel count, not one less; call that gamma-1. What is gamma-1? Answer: 0.30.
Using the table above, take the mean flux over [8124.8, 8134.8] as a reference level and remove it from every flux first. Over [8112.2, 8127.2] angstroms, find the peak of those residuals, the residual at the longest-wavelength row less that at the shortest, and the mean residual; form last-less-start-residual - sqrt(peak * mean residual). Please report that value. 0.0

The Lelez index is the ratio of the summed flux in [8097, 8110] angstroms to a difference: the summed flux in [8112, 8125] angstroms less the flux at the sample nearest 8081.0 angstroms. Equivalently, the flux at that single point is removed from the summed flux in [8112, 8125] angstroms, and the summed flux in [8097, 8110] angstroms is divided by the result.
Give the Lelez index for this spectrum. 1.22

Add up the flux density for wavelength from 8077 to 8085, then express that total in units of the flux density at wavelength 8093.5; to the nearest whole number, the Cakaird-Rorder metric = 3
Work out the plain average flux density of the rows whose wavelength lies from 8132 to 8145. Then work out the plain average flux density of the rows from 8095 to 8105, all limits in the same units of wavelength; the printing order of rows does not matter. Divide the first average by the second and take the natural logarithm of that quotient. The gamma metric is 0.026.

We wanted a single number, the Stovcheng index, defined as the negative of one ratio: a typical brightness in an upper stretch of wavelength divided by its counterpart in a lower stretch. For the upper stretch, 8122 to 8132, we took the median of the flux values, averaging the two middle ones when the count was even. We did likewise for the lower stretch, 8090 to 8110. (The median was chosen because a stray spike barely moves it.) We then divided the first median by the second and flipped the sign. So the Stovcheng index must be -1.02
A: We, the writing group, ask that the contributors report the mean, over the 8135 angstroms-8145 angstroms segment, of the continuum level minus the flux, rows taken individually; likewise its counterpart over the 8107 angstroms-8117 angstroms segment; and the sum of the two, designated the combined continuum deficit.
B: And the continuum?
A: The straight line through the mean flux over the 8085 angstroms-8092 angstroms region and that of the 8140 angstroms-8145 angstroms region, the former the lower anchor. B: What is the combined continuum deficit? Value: 0.0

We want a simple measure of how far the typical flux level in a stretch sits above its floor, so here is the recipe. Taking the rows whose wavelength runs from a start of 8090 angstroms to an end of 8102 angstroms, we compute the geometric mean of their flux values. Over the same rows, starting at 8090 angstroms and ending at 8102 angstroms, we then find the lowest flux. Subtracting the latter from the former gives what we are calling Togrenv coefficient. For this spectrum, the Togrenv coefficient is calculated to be 0.21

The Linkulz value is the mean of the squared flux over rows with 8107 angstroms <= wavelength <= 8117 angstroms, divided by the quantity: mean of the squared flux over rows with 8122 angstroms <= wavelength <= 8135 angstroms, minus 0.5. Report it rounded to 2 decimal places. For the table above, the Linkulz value 0.99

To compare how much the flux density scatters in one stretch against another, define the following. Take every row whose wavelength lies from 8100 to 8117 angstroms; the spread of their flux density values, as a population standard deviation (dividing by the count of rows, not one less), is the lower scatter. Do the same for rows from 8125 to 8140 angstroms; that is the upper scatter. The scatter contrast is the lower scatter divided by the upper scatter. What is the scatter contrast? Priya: 11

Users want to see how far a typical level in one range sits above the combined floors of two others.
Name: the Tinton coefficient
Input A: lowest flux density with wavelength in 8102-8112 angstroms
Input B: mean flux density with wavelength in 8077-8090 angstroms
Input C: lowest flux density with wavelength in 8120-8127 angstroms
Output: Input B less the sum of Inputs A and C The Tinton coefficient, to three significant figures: -27.3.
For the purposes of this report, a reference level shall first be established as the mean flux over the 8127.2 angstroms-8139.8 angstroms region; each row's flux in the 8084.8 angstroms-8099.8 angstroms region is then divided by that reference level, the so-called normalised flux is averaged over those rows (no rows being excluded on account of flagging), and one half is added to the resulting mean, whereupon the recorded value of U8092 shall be 1.485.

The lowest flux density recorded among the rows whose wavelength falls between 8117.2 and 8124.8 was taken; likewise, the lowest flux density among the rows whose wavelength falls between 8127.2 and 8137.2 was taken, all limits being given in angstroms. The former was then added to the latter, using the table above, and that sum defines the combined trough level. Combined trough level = 56.1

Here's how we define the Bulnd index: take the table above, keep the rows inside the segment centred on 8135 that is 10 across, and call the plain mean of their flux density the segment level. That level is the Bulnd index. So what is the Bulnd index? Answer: 28.0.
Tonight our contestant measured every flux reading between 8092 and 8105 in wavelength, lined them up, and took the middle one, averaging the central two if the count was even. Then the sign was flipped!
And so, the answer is -27.3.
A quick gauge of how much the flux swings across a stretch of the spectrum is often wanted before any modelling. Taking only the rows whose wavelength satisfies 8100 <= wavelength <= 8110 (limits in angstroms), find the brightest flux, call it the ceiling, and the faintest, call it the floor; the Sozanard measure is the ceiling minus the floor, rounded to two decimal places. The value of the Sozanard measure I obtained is 0.51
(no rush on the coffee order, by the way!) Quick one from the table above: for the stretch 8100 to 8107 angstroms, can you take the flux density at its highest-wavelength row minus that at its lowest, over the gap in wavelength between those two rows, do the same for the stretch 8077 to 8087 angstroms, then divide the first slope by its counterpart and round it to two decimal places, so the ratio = -0.89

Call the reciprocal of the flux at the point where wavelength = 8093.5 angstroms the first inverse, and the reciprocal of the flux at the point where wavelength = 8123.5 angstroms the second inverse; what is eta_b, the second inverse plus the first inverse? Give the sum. 0.0718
